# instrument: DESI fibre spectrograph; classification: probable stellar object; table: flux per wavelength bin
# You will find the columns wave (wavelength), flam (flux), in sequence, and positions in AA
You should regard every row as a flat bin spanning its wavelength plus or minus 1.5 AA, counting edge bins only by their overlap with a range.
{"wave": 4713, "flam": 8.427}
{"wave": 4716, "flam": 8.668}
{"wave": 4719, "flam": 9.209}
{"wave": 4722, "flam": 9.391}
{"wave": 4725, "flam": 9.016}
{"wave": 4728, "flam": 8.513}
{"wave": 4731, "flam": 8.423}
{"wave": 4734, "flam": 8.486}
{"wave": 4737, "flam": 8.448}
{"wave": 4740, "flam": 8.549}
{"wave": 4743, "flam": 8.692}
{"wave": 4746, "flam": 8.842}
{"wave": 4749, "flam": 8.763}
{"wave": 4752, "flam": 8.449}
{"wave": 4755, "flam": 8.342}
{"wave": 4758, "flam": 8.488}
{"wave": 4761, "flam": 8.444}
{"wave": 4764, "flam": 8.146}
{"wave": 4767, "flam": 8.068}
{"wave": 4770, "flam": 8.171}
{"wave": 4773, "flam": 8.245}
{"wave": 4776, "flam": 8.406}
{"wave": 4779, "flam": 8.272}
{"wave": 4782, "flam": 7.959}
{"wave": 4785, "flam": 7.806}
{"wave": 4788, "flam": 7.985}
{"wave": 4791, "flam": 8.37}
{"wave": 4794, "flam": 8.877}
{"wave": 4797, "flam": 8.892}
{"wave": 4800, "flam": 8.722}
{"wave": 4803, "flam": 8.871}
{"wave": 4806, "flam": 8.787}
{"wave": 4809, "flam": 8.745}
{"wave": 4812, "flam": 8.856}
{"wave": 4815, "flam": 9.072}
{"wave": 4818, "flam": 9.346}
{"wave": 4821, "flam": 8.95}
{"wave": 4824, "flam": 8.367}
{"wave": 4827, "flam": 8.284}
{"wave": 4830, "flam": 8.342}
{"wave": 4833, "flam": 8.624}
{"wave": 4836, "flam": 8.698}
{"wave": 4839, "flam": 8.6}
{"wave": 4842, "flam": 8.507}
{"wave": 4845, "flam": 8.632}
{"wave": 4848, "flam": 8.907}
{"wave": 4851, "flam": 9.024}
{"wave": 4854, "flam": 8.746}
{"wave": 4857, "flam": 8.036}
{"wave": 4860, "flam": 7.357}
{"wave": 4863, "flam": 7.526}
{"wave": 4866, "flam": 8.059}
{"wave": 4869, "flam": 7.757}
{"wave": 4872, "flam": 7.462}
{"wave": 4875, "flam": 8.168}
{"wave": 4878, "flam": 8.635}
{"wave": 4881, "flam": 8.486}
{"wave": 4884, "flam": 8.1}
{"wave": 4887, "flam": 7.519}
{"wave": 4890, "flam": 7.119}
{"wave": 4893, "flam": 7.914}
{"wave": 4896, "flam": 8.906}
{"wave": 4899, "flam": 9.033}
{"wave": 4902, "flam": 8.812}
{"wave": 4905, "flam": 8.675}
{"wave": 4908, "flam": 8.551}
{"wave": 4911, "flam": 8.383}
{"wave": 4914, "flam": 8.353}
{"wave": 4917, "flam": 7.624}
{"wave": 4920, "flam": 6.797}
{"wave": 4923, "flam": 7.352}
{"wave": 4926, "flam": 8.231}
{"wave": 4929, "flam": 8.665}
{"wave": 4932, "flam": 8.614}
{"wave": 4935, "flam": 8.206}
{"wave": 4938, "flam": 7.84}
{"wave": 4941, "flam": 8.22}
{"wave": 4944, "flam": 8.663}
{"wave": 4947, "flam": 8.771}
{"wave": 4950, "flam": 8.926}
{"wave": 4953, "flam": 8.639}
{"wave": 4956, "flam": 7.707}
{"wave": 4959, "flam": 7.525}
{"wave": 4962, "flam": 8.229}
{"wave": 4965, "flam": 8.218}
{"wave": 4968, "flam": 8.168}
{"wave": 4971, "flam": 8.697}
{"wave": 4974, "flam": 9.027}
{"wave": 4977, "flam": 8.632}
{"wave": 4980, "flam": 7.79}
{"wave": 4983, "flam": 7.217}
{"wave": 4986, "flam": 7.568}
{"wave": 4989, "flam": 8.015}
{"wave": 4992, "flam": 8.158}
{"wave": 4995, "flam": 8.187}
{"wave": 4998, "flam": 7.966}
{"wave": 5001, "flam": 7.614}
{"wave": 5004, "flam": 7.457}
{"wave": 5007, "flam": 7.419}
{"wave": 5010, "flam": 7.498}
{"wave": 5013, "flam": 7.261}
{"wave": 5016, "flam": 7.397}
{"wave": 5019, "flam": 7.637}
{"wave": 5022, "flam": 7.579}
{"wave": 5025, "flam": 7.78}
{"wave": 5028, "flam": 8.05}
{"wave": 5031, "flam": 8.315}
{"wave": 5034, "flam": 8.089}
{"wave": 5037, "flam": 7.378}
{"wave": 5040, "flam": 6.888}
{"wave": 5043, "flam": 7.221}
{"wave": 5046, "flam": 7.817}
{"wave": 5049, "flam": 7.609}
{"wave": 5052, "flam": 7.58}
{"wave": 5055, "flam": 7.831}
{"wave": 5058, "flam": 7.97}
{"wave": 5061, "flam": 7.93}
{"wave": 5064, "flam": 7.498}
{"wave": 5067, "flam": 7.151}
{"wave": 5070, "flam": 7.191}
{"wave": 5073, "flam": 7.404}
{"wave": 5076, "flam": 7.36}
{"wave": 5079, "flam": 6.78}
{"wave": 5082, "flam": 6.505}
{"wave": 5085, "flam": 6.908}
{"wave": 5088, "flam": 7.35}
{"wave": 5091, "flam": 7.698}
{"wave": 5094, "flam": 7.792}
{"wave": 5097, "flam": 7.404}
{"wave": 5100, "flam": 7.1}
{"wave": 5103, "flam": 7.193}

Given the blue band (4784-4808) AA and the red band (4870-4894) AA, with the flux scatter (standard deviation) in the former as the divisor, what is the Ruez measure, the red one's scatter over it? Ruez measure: 1.21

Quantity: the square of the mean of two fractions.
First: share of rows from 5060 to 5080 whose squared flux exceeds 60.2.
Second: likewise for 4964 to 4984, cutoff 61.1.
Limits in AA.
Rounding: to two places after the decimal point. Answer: 0.18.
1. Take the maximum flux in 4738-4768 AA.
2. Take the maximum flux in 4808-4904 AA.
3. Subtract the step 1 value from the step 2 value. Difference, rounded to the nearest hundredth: 0.50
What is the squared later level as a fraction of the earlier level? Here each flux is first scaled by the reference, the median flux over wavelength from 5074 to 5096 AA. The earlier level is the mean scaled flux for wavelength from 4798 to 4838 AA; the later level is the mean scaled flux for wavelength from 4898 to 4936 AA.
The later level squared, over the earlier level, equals 1.06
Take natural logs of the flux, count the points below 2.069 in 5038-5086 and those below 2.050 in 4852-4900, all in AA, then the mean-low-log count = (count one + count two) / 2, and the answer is 10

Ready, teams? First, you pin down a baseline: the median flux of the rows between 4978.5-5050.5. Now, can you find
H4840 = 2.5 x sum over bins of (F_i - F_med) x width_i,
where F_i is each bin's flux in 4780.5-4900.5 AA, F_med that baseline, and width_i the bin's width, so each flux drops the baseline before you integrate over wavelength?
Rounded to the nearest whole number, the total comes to 237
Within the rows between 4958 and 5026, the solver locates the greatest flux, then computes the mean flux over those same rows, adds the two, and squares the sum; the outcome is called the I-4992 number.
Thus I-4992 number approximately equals 286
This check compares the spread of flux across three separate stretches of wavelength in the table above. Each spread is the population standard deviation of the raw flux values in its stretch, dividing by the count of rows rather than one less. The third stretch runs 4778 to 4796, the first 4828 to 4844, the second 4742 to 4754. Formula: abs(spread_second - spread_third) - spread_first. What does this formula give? 0.08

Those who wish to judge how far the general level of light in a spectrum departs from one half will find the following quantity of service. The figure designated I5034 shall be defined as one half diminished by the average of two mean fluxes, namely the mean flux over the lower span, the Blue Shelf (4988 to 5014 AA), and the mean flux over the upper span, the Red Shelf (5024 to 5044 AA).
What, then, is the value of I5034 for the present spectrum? -7.2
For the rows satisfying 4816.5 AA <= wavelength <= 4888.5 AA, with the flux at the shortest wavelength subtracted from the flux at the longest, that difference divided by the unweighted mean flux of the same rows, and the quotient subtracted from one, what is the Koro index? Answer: 1.22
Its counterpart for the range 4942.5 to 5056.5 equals 1.11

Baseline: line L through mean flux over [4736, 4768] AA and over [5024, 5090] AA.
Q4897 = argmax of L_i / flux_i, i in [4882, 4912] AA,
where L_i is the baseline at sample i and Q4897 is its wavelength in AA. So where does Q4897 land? 4890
